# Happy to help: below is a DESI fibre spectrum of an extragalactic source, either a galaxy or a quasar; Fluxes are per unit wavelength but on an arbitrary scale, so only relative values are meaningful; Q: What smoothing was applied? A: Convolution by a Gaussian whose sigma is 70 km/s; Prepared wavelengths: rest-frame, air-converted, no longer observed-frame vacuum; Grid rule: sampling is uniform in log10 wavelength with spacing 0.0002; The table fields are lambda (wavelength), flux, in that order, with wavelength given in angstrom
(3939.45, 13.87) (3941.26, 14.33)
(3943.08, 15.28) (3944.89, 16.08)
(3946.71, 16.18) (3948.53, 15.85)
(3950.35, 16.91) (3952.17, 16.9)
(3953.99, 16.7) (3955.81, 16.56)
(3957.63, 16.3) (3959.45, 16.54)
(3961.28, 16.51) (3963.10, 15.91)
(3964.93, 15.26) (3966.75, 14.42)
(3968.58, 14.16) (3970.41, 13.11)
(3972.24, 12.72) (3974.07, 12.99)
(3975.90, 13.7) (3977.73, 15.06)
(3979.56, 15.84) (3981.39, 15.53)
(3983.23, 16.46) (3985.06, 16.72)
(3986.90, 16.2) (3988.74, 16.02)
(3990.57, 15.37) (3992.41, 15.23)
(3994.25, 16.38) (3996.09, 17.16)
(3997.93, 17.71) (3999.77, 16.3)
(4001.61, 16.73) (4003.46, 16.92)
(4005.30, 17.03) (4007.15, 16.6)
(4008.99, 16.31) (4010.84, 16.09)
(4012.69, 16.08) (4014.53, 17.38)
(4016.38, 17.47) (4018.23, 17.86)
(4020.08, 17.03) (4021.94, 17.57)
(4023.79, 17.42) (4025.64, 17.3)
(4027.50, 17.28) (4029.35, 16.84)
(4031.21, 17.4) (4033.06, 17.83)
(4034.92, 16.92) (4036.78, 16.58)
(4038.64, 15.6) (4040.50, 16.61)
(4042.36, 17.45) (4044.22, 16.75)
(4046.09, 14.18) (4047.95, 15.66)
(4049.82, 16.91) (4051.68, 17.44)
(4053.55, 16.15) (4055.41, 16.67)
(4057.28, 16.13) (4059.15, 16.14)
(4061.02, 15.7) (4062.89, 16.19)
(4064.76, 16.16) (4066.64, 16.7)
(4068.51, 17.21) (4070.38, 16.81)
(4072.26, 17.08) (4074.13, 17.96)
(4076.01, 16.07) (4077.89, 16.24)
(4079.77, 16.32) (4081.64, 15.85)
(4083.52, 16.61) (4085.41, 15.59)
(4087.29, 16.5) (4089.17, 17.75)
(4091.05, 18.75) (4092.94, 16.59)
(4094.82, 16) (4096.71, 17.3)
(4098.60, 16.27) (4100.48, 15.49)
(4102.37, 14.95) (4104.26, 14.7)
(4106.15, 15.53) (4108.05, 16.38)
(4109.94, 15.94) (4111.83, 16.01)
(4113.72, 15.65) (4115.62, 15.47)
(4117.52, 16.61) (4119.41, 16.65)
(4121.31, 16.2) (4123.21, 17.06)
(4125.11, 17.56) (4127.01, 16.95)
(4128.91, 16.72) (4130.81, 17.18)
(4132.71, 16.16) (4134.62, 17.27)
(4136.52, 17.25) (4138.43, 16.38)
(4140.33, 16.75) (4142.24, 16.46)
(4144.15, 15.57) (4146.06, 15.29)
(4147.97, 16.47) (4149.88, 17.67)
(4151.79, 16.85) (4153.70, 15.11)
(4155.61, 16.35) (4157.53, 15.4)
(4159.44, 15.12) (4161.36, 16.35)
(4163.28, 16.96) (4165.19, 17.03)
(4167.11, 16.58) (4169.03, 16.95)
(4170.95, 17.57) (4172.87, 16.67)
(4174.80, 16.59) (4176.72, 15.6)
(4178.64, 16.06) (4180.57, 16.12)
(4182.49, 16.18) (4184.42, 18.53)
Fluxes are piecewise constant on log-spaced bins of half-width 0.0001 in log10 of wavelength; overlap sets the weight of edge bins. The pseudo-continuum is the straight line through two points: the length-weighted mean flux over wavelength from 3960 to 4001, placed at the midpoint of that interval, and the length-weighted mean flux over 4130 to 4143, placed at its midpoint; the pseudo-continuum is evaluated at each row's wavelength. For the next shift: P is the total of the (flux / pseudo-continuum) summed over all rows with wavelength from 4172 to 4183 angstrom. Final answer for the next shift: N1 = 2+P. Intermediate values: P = 6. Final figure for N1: 8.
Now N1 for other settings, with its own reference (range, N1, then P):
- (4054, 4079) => 15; 13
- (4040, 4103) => 37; 35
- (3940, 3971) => 20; 18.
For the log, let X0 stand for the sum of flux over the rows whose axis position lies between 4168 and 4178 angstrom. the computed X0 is 83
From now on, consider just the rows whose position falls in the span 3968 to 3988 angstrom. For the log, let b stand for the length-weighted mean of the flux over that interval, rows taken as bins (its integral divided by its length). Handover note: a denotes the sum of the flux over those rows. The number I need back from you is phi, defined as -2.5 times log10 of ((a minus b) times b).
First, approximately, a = 162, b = 14.8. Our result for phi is -8.35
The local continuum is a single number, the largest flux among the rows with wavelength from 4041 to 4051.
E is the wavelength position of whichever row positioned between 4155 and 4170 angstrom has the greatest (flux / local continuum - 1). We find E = 4165.19 angstrom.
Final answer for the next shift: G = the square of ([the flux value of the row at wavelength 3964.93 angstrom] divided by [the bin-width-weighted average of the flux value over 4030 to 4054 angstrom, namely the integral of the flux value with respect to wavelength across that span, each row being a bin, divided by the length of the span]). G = 0.85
